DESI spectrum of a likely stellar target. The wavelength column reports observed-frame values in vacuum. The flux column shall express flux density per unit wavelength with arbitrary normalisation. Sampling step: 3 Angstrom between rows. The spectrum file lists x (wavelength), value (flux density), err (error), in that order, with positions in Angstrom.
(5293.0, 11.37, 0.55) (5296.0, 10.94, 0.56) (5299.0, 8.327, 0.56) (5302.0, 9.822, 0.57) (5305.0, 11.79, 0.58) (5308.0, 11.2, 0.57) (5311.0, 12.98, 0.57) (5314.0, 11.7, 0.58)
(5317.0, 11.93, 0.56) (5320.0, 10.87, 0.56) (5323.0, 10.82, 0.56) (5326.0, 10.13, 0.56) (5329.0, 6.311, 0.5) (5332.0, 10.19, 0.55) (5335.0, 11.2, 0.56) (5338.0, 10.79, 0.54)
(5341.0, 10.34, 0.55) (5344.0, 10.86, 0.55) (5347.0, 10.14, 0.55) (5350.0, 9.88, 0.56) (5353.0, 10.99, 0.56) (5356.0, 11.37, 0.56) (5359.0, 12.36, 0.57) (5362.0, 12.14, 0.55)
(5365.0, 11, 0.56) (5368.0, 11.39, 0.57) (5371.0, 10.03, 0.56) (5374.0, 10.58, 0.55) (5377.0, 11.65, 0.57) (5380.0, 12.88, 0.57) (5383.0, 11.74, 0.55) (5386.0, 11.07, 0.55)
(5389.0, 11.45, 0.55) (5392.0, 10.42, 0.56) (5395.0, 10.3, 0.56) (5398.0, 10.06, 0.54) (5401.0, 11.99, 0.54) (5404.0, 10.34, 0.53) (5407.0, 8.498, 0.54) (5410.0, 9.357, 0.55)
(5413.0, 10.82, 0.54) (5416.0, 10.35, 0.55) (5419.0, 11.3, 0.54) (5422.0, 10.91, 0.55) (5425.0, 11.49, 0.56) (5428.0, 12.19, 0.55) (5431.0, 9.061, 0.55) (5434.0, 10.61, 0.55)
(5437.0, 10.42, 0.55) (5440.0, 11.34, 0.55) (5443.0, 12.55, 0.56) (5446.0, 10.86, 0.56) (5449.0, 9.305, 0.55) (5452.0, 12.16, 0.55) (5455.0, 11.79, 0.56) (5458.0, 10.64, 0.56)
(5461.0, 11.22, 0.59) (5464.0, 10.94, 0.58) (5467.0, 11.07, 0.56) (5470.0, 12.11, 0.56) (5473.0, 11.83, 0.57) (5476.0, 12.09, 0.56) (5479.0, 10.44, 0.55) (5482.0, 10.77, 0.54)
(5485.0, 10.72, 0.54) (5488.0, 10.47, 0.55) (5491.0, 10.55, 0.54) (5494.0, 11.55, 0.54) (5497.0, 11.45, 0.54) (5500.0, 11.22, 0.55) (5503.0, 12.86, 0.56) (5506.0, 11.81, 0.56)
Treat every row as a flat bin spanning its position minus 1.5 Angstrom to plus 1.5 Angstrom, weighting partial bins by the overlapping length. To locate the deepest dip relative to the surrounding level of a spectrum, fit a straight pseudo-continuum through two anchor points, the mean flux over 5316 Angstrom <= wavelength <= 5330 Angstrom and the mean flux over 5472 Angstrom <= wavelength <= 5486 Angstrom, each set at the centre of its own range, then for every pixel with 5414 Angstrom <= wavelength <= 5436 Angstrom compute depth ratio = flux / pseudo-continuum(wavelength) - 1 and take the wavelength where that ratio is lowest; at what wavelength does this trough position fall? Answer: 5431.0 Angstrom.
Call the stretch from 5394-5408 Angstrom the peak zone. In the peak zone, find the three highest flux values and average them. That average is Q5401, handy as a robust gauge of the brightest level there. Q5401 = 10.9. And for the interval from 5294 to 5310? 11.3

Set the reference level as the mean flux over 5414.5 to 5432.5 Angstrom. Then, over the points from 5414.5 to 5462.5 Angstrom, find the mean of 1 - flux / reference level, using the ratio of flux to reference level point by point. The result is -0.012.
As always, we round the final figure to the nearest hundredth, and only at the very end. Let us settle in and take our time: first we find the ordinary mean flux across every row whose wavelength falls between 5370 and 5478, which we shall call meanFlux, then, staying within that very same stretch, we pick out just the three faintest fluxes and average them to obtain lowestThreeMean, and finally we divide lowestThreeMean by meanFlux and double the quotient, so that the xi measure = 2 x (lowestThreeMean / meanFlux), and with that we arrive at 1.63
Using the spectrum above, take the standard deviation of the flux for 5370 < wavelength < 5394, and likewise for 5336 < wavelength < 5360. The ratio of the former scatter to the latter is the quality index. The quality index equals 1.2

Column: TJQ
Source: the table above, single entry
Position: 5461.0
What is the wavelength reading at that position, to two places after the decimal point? 11.22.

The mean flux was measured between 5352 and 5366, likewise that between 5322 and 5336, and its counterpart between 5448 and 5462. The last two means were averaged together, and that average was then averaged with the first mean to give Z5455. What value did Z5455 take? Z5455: 11.0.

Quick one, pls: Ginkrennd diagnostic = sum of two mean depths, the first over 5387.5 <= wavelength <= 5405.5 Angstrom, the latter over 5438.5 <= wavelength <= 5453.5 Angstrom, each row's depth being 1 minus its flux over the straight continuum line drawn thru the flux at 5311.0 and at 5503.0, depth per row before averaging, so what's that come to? 0.296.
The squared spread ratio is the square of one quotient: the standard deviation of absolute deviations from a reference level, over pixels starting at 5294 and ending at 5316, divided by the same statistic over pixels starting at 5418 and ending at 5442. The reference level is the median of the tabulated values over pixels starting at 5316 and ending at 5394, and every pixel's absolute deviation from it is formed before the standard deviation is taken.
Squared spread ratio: 2.4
